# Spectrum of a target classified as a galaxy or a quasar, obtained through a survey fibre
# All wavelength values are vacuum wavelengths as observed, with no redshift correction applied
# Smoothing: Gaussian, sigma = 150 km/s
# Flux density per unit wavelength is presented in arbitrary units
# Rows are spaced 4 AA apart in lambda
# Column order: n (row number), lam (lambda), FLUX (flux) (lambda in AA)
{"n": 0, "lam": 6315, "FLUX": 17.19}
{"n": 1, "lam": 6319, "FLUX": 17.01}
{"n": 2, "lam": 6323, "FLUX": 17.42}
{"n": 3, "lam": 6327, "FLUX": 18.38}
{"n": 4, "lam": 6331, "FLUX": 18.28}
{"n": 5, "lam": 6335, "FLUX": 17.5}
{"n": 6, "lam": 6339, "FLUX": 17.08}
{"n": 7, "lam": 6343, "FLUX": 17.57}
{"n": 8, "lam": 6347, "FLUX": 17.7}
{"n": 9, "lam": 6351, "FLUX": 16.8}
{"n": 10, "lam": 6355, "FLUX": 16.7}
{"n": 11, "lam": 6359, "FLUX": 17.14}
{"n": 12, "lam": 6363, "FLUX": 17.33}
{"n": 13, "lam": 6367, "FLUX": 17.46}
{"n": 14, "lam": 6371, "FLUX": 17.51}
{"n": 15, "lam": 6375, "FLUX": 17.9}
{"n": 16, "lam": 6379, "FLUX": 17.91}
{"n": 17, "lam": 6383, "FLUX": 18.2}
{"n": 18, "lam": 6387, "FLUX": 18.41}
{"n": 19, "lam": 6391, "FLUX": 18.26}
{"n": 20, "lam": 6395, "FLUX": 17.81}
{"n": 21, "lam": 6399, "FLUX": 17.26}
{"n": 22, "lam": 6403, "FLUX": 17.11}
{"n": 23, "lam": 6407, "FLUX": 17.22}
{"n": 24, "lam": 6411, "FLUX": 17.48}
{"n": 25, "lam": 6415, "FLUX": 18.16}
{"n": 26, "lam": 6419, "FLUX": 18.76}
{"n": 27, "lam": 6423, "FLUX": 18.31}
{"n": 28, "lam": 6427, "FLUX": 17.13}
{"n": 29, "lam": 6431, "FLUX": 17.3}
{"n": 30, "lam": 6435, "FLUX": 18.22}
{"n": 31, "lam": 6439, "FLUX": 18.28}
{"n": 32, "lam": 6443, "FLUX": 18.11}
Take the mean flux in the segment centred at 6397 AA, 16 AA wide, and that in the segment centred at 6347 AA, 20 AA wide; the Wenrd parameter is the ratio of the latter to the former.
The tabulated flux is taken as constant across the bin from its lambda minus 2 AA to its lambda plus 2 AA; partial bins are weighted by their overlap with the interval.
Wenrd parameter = 0.98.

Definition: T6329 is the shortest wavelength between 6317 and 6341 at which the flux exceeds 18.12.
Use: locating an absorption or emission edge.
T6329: 6327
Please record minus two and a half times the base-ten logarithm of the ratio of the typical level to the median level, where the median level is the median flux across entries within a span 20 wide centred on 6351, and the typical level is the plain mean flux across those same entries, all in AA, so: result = -0.0027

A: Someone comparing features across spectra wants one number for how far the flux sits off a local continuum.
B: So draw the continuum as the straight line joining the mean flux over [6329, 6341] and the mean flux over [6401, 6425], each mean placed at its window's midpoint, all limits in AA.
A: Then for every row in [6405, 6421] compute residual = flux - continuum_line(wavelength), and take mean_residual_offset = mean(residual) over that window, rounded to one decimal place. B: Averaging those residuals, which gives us 0.1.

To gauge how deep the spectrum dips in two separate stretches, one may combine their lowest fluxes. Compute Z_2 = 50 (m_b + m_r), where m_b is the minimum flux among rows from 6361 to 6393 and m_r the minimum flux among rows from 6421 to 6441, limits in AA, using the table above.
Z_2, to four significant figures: 1723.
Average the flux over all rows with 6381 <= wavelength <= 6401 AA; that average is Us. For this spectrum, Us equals 18.0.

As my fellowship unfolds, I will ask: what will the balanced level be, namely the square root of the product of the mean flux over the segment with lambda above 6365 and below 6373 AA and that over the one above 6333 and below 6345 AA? 17.4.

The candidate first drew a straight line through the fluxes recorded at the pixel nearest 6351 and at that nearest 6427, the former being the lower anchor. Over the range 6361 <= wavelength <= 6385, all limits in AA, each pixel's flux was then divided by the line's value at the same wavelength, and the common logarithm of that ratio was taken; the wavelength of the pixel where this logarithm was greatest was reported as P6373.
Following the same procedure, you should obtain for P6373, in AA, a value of 6383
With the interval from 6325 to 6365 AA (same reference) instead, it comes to 6327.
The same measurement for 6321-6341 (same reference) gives 6327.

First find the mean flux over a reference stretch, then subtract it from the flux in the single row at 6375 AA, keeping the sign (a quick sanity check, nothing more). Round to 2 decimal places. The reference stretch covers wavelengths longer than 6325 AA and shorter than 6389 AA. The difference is 0.28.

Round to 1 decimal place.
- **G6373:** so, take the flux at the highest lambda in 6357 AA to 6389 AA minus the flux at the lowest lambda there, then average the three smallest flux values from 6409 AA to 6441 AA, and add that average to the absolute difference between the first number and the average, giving 33.3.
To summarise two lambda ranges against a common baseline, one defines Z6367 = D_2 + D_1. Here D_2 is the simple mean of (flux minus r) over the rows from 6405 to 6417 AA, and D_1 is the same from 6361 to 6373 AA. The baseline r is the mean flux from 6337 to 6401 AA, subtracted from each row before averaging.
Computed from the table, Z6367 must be -0.1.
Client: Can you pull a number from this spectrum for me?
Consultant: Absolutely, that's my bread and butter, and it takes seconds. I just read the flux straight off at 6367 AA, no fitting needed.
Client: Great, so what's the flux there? 17.46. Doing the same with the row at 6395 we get 17.81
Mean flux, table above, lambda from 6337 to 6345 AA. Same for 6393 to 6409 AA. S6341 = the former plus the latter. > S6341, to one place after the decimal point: 34.7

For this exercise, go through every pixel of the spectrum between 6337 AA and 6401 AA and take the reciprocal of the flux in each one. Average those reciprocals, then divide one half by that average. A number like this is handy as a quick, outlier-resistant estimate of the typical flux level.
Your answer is 8.78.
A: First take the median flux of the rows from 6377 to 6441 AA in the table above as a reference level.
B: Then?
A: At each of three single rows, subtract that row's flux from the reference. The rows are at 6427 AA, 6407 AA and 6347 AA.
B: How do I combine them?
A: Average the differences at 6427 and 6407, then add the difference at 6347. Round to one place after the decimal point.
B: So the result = 1.2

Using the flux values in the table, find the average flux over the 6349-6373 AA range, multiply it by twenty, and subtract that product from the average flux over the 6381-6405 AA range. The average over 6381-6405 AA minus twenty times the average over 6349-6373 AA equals -325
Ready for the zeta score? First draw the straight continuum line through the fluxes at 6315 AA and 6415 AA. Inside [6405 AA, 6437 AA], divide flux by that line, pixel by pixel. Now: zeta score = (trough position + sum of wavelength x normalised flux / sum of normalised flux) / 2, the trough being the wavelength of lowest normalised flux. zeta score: 6424.0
